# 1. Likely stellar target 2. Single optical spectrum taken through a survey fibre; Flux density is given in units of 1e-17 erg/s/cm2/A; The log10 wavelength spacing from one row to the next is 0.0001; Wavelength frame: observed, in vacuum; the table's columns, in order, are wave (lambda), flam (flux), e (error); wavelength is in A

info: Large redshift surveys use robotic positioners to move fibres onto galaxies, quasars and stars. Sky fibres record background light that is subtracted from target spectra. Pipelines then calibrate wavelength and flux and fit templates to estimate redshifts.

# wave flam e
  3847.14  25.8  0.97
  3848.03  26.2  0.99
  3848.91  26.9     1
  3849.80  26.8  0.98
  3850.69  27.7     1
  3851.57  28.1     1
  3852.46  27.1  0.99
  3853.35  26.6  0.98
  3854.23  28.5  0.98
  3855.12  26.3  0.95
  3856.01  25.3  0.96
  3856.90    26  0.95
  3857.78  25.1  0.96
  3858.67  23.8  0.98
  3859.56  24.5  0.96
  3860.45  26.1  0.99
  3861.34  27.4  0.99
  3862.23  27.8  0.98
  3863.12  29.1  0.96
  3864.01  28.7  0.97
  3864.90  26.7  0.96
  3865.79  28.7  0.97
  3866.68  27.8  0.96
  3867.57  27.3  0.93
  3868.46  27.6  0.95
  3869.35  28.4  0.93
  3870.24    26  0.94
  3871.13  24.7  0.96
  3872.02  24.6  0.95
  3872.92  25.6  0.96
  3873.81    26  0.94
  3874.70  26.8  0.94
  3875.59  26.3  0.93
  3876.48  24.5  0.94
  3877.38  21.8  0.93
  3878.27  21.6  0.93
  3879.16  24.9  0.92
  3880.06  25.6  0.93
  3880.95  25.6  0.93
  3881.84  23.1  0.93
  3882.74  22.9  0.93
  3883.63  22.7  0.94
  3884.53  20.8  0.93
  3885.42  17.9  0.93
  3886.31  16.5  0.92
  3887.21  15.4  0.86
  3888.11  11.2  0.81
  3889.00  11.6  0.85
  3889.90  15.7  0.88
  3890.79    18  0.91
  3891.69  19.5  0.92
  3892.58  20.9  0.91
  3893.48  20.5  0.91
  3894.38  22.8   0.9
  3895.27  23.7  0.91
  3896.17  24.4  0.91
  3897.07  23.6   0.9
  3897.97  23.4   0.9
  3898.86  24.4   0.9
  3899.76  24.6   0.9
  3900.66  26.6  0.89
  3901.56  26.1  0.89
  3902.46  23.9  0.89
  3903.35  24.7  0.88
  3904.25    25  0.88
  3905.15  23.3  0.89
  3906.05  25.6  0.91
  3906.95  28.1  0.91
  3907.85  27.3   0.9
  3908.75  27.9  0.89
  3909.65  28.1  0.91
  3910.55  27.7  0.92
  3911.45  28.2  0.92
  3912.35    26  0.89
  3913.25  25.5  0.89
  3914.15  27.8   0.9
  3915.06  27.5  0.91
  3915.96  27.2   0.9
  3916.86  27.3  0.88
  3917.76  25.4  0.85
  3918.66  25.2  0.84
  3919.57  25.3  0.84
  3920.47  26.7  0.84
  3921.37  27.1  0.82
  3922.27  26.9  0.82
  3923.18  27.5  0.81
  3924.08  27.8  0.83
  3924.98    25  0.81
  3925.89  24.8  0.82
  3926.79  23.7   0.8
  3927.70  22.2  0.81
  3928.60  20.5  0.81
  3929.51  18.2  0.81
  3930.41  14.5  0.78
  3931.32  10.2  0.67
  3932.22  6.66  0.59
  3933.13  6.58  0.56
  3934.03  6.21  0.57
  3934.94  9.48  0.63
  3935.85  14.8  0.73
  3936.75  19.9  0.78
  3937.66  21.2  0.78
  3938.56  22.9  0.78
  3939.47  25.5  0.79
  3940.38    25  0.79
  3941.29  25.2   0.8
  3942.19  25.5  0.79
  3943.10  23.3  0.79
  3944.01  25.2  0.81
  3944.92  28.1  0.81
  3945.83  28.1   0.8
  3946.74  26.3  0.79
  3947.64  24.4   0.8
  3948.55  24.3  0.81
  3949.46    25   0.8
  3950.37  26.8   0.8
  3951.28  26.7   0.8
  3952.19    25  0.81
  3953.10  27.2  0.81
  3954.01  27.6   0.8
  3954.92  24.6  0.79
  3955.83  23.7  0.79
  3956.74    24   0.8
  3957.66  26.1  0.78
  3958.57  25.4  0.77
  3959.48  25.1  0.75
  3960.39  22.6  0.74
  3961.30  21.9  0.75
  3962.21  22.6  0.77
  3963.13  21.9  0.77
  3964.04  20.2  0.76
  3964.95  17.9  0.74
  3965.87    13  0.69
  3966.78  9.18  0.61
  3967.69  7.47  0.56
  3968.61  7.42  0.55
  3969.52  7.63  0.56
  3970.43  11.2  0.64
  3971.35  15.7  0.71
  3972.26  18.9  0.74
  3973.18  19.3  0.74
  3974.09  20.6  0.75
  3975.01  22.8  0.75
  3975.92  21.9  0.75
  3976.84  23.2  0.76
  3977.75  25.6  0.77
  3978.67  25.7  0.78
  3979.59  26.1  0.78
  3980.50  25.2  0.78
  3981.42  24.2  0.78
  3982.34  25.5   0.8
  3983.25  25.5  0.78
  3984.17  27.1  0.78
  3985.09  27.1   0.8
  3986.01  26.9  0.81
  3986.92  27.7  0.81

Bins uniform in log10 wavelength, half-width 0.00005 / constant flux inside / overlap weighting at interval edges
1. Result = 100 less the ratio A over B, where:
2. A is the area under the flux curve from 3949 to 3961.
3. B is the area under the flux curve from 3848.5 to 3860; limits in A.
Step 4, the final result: 99.0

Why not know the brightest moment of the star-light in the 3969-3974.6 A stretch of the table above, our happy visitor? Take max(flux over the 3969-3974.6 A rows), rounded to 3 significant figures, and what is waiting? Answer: 20.6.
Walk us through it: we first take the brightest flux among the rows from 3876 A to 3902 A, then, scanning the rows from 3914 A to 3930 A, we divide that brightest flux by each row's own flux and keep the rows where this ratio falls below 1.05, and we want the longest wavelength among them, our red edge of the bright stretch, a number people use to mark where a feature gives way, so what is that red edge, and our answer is 3924.08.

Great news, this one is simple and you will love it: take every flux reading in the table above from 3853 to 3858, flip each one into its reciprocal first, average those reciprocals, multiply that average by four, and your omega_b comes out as 0.152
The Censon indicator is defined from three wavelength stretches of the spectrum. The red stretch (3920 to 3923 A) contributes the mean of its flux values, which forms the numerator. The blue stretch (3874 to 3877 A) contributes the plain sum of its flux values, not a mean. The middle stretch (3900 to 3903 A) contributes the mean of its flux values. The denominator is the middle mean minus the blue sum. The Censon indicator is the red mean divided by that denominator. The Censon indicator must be -0.517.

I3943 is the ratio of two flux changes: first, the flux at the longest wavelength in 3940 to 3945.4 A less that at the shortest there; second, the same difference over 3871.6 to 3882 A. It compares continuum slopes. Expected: -2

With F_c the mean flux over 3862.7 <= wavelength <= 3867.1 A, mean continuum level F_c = 28.2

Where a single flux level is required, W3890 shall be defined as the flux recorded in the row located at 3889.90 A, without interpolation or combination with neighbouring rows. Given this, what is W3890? 15.7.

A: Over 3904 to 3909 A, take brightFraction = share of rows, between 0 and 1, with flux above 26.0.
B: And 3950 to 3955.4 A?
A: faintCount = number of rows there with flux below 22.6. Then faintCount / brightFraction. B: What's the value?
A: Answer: 0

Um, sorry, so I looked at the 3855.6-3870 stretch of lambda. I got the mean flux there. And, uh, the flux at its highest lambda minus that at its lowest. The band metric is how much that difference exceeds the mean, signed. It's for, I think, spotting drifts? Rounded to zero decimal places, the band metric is -24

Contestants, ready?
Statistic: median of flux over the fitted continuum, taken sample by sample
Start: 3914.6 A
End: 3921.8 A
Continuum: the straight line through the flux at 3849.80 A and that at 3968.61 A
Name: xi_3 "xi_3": 1.70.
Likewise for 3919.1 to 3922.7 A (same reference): 1.77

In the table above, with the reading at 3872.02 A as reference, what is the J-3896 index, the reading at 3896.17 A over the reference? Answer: 1.0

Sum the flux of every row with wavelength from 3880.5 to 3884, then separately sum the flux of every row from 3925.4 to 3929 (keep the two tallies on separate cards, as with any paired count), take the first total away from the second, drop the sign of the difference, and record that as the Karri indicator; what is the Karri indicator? 3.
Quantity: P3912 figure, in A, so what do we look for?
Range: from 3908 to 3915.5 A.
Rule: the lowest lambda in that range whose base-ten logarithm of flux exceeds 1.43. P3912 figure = 3908.75 A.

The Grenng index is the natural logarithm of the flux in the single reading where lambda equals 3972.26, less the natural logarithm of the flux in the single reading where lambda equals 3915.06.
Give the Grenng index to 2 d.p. -0.38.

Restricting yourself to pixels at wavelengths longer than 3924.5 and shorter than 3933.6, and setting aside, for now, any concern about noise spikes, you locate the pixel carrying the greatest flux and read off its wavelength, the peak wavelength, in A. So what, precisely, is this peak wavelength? 3924.98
